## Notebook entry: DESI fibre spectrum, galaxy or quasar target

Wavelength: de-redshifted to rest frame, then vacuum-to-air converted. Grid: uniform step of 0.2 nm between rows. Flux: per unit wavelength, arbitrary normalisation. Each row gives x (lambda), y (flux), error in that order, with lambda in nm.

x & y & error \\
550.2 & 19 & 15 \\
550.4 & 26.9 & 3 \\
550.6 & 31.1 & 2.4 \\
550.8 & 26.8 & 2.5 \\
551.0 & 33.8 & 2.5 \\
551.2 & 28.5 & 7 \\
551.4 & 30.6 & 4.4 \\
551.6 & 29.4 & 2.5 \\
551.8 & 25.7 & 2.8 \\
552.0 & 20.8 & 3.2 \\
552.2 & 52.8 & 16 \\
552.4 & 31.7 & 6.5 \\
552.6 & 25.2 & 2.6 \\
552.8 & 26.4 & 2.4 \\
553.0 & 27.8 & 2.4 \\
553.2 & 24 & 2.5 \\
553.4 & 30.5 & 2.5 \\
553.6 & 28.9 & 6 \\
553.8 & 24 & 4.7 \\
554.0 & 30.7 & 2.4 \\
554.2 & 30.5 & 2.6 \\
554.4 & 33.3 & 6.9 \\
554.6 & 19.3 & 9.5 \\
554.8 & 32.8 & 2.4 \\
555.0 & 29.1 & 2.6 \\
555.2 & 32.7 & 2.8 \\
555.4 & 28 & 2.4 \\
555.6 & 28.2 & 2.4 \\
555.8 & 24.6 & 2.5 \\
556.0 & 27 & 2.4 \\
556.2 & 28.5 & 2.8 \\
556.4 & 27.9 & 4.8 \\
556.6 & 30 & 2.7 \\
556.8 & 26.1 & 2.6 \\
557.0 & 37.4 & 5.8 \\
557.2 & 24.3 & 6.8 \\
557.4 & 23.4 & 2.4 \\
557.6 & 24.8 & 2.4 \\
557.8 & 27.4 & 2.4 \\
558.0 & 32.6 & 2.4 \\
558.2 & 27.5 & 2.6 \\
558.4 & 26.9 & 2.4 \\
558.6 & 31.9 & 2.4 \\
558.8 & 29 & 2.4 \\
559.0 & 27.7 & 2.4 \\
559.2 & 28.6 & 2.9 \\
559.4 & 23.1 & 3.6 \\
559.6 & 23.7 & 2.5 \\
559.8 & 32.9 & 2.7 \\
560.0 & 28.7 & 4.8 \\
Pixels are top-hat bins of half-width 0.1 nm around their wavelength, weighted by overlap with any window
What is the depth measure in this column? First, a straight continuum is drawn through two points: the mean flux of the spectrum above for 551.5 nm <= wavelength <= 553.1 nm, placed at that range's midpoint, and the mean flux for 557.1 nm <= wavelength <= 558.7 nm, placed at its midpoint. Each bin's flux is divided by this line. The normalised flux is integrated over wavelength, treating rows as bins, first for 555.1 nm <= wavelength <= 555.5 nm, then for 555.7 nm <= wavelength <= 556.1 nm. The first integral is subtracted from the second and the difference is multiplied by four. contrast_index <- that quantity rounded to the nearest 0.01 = -0.24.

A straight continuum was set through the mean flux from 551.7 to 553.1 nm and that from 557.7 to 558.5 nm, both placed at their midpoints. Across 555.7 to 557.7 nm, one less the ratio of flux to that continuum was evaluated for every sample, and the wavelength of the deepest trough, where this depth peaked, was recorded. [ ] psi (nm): 557.4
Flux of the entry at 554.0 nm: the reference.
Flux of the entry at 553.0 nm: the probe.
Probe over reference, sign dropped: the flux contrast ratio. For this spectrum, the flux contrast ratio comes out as 0.91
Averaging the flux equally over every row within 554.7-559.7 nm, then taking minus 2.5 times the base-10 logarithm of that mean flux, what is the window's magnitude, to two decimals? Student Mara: -3.62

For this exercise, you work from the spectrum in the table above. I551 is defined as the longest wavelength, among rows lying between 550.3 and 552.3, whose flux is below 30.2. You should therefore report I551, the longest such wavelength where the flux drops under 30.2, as 552.0 nm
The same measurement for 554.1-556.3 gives 556.2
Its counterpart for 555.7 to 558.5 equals 558.4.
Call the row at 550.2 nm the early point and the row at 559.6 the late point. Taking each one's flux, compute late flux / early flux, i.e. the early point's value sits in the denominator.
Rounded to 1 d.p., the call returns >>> 1.2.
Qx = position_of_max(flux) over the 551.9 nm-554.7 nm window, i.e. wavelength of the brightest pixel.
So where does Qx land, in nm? 552.2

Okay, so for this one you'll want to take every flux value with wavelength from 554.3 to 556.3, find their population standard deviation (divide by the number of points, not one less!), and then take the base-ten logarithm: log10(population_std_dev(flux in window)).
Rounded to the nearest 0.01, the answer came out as 0.60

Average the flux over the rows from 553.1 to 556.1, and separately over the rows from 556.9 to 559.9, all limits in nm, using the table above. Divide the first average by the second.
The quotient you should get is 1.01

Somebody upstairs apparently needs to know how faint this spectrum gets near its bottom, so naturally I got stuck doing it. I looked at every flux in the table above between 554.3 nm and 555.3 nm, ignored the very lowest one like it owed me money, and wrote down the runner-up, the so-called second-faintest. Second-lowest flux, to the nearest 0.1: 29.1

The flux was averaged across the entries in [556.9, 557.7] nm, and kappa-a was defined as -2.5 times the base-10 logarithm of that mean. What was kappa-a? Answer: -3.60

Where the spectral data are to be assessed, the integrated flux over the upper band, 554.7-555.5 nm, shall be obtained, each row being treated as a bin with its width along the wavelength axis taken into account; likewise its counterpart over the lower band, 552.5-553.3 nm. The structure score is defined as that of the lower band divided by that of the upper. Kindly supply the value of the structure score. 0.84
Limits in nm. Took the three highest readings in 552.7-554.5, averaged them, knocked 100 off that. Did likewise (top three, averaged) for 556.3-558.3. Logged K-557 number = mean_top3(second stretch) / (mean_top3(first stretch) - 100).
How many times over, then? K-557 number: -0.487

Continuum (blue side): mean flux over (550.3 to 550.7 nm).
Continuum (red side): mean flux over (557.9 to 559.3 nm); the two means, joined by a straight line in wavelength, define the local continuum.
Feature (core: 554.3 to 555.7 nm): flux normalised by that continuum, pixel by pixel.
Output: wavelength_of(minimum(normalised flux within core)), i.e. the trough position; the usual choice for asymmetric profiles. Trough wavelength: 554.6 nm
